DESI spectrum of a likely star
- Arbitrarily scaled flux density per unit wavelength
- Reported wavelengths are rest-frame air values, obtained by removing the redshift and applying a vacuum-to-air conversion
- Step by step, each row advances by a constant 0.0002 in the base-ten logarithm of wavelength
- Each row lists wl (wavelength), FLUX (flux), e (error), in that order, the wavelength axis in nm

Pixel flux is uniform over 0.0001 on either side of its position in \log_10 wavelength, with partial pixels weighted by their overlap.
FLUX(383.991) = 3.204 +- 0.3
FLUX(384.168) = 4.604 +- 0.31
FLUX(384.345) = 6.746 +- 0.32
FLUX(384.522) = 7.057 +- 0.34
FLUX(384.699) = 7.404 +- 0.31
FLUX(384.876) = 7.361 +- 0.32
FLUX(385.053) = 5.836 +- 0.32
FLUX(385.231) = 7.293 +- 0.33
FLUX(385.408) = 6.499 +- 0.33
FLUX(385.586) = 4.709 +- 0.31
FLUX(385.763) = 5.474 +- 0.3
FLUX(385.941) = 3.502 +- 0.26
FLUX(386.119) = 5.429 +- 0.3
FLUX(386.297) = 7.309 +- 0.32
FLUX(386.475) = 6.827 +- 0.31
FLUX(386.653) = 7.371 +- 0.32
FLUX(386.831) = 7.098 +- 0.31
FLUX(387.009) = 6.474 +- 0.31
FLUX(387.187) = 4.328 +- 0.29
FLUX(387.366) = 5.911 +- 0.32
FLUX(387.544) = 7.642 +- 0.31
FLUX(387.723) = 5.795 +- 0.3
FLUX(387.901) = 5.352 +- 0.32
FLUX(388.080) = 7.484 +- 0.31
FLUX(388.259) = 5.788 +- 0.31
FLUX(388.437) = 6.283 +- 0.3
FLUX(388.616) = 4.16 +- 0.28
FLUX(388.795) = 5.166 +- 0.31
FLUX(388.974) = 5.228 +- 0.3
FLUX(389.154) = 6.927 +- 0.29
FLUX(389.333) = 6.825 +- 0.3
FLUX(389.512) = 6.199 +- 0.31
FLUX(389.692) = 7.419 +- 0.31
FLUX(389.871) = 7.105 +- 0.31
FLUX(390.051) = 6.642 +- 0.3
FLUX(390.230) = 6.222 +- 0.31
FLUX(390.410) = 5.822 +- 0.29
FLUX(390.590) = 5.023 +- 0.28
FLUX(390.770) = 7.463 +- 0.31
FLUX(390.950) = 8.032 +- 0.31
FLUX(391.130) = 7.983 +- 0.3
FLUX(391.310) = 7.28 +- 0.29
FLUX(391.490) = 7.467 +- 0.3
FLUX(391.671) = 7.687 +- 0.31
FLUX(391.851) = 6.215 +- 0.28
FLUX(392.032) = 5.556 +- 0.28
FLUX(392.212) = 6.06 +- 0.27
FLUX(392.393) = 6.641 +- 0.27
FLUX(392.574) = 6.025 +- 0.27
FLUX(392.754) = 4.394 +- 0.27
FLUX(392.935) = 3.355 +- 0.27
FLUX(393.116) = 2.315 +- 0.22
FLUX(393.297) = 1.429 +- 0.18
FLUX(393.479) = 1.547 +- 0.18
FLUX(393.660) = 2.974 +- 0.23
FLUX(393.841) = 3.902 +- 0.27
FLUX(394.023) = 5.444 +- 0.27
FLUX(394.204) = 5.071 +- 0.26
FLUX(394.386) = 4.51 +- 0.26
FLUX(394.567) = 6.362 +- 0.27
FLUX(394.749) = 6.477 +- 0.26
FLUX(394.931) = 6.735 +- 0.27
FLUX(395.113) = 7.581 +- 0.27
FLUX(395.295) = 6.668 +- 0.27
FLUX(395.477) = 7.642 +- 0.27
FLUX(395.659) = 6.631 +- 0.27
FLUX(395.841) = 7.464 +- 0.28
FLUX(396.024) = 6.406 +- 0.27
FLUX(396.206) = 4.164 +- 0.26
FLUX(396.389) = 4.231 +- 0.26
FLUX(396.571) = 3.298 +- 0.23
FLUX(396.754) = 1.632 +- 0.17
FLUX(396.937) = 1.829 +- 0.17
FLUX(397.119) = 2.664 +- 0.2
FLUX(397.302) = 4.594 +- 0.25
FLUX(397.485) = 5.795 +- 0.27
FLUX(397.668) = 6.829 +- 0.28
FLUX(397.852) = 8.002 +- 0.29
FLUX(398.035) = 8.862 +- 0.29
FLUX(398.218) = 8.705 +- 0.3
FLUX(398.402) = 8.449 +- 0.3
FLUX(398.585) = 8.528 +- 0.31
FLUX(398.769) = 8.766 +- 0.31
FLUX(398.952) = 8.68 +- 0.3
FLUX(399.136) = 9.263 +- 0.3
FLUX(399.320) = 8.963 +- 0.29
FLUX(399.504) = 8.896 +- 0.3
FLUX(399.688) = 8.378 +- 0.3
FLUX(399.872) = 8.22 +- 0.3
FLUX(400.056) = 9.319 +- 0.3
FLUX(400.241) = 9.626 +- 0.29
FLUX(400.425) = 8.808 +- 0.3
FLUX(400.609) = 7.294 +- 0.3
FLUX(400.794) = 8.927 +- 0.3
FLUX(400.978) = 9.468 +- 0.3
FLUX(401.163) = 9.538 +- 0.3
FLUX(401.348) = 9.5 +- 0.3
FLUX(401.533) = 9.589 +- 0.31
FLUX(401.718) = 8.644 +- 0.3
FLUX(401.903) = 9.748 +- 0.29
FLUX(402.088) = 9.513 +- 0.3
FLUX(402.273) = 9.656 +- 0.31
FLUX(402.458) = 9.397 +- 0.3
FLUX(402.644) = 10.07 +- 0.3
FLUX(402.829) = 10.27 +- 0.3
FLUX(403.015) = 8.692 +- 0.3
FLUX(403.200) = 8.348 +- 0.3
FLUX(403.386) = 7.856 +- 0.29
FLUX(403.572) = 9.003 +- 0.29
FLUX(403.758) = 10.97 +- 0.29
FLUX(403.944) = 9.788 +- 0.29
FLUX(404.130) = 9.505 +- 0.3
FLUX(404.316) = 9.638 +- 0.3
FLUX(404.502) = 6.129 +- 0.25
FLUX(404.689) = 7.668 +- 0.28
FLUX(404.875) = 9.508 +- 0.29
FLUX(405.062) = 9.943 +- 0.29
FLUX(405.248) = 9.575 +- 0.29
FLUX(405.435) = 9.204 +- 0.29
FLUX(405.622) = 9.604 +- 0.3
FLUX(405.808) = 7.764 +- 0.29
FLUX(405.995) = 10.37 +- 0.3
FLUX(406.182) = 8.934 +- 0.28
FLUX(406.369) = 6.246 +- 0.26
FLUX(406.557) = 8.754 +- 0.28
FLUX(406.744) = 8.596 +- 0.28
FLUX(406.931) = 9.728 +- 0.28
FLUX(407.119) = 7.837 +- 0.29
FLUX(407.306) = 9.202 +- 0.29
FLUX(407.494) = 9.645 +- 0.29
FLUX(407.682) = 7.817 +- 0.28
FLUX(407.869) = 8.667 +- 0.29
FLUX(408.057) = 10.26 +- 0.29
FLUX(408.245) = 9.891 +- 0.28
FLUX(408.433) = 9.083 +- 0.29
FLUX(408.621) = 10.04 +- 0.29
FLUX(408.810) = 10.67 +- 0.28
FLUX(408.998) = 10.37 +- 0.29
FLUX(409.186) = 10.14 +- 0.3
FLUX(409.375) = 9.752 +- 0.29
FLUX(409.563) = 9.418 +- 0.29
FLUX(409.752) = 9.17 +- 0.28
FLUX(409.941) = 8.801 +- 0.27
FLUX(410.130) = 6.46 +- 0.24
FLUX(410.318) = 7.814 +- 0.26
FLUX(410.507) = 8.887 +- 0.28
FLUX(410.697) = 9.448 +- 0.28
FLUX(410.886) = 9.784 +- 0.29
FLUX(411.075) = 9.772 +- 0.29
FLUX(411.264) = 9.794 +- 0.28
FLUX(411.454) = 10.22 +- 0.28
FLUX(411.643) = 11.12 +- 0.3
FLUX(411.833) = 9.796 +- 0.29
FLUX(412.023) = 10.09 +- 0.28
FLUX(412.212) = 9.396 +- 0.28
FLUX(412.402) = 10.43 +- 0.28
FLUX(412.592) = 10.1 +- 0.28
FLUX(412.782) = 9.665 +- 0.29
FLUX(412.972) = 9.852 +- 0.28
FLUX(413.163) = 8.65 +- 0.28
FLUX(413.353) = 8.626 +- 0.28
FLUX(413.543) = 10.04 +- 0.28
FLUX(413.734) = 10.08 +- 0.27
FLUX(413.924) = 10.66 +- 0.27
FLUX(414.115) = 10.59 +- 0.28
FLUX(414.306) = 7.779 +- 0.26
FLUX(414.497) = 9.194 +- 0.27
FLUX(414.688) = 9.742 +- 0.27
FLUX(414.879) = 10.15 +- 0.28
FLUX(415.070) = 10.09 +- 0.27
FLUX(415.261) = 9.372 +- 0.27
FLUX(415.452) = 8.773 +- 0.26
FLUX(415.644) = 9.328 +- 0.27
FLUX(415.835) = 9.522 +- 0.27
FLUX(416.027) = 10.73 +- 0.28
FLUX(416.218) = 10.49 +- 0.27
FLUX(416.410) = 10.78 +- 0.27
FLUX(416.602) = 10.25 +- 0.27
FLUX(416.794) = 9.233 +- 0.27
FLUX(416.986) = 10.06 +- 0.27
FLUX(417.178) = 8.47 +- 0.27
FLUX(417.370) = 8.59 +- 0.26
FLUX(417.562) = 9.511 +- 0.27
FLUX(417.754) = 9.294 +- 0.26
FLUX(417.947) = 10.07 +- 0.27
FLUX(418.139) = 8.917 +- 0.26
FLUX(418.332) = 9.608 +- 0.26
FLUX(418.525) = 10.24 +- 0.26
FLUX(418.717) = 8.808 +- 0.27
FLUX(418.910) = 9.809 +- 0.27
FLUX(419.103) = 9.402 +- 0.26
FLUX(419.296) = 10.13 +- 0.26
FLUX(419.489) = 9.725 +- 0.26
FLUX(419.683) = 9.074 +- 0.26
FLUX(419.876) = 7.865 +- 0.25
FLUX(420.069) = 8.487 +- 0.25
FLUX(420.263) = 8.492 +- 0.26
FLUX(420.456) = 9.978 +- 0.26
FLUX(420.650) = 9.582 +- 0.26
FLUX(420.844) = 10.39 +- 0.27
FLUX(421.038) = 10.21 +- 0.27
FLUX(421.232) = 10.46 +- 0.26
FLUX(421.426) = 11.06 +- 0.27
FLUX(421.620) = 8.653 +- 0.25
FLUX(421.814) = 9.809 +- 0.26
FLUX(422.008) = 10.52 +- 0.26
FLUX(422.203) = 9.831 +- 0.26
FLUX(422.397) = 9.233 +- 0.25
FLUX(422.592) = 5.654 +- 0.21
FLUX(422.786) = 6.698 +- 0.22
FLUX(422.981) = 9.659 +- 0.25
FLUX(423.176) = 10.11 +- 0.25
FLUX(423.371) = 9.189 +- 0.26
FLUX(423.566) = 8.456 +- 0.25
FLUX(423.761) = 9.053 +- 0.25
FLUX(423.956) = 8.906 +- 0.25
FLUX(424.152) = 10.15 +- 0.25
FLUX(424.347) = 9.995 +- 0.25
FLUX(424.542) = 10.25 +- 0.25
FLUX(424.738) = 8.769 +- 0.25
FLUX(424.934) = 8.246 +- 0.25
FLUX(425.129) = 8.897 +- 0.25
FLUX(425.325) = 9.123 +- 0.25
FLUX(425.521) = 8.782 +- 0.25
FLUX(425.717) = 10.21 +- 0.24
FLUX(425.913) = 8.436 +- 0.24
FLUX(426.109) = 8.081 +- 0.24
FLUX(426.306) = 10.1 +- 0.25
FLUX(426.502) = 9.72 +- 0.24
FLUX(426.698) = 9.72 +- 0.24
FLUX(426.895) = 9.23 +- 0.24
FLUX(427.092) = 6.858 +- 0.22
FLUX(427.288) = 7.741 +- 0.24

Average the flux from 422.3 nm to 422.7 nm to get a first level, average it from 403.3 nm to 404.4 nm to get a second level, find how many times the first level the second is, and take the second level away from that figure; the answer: -8.2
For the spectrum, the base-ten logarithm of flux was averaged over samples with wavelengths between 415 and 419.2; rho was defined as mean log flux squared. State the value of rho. 1.0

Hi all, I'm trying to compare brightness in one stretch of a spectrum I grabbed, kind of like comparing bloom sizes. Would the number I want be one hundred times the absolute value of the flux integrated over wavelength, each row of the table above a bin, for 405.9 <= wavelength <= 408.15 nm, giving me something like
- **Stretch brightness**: 1988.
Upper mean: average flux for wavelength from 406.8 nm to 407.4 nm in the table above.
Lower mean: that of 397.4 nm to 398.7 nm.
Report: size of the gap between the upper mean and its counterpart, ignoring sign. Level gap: 1.0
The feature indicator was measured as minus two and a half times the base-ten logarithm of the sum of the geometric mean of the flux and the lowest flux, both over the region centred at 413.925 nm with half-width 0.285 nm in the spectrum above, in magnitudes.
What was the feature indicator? -3.28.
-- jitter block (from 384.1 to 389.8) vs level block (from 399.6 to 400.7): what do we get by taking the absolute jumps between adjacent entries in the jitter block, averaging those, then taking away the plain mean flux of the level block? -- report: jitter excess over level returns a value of -7.5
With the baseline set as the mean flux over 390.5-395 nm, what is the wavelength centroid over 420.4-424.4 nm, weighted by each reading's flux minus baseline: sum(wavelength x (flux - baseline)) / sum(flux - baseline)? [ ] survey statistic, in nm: 422.30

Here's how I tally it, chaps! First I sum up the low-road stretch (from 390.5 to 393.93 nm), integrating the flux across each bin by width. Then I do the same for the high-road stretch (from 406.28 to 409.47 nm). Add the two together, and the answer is 48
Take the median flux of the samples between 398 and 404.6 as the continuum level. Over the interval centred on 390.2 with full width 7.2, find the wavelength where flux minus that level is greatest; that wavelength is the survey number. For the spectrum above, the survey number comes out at 390.950 nm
